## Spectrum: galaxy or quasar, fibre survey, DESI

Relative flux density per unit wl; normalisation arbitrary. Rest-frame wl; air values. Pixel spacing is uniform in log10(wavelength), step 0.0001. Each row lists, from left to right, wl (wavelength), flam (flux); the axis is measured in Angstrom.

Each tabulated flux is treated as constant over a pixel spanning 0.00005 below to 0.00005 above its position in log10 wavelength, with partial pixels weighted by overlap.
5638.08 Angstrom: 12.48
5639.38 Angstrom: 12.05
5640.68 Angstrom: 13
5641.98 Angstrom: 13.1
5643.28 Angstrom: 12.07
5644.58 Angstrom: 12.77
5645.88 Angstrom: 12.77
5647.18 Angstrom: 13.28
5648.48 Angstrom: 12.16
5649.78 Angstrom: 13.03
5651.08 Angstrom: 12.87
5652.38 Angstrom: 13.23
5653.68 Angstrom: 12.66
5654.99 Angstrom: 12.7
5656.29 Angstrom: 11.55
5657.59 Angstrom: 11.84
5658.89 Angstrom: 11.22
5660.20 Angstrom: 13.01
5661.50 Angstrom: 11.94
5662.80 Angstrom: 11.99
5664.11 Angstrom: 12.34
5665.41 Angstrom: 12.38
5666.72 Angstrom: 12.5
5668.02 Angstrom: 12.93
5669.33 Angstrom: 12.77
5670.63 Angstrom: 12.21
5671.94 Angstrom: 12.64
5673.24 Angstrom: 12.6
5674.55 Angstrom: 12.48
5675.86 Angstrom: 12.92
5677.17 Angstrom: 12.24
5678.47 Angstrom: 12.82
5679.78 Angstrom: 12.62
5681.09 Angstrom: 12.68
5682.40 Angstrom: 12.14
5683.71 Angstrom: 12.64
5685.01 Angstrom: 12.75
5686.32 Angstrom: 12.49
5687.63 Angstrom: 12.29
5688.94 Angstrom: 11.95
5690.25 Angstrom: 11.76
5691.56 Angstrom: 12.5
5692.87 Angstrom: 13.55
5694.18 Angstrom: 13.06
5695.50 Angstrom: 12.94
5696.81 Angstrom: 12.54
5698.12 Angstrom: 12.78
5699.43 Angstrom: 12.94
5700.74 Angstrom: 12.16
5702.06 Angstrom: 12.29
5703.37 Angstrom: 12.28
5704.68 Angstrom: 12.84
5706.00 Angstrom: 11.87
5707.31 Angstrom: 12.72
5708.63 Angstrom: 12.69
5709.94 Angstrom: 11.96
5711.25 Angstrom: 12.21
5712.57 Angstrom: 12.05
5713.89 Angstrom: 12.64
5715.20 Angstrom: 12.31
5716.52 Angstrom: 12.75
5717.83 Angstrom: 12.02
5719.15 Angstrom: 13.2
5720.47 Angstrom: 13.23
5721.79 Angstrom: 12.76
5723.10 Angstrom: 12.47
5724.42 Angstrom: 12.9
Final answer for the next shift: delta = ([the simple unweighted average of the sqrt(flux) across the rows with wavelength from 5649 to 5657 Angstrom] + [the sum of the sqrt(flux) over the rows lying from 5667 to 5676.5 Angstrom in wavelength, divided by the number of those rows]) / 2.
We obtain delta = 3.56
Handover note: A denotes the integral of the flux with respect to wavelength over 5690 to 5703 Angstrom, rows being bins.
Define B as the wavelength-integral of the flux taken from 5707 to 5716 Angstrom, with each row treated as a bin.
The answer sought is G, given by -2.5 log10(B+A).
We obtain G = -6.10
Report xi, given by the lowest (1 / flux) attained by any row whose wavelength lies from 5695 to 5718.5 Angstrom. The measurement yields 0.0773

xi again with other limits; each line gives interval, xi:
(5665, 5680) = 0.0773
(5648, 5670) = 0.0756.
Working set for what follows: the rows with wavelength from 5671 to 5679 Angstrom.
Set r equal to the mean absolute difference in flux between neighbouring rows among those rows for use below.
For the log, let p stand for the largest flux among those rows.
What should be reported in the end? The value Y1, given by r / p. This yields 0.029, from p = 12.92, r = 0.37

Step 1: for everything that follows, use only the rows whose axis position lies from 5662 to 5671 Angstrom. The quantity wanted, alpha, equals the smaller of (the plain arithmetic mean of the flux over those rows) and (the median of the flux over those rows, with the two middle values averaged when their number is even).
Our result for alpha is 12.4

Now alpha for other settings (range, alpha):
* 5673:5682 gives 12.6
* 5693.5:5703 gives 12.7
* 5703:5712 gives 12.3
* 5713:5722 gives 12.7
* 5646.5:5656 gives 12.8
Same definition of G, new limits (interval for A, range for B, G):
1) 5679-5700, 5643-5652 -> -6.45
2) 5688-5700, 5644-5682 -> -6.99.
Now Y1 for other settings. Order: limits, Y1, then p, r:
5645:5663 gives 0.050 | 13.28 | 0.66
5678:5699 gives 0.027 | 13.55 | 0.36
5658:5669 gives 0.042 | 13.01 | 0.55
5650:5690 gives 0.032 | 13.23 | 0.42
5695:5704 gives 0.022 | 12.94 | 0.29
